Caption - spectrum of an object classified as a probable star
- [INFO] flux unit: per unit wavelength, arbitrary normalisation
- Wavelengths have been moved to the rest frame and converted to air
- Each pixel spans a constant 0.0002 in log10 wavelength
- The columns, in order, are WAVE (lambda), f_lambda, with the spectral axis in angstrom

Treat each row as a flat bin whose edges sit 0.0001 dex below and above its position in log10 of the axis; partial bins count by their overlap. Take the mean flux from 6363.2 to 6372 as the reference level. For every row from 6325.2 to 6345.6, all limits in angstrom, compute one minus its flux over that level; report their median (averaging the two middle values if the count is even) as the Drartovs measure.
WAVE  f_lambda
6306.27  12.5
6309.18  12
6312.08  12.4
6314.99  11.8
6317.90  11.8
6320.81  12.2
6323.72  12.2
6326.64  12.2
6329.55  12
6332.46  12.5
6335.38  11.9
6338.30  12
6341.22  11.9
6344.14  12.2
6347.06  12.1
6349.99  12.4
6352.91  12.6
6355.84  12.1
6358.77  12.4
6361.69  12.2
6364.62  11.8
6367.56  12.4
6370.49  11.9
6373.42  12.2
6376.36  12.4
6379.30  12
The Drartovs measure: 0.003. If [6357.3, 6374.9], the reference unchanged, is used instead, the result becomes -0.014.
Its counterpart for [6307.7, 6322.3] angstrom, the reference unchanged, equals 0.003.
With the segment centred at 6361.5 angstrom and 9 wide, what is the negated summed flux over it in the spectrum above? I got -36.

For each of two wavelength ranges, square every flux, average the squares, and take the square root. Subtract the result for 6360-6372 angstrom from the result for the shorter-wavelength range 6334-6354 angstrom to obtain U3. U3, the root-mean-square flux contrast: 0.08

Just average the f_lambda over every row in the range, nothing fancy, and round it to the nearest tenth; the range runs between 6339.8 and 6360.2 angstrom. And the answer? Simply 12.2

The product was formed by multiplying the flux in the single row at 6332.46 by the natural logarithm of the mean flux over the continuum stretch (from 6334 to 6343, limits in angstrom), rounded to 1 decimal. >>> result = 31.0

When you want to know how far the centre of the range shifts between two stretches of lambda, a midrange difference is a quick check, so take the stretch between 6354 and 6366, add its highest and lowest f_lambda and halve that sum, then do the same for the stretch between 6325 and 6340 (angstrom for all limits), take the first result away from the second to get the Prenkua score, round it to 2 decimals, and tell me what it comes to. 0.10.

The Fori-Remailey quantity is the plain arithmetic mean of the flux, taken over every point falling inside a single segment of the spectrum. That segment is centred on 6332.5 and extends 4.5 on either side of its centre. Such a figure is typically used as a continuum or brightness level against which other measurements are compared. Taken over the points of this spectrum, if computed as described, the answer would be 12.1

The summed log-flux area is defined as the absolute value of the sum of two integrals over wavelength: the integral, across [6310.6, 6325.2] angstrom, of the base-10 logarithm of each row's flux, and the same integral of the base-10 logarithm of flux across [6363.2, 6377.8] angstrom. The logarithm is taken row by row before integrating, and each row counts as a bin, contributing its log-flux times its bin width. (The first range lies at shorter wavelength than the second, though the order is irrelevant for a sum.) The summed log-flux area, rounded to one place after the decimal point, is 31.6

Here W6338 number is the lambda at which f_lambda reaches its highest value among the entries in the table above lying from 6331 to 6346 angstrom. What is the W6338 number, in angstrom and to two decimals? 6332.46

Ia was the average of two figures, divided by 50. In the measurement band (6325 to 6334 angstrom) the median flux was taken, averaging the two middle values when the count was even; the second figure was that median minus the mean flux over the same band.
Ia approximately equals 0.122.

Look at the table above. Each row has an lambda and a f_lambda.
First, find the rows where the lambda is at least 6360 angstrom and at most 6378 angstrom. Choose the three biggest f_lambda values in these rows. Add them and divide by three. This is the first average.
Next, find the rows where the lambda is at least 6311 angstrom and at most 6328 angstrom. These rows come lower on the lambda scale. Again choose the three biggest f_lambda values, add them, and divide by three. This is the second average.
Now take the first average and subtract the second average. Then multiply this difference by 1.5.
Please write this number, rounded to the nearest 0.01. 0.10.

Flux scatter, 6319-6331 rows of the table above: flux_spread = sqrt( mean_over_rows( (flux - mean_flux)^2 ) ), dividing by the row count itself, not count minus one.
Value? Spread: 0.09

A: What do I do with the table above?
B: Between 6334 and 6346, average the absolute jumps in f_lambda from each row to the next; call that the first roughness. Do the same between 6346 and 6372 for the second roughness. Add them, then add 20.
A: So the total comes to 20.5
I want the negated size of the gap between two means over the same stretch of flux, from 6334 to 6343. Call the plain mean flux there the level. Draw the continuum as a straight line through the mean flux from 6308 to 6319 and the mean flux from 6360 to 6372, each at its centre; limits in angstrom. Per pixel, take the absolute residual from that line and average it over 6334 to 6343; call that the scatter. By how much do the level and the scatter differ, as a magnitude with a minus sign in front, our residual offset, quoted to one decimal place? -11.8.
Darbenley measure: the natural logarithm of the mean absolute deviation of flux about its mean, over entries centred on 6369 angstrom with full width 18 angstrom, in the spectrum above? -1.61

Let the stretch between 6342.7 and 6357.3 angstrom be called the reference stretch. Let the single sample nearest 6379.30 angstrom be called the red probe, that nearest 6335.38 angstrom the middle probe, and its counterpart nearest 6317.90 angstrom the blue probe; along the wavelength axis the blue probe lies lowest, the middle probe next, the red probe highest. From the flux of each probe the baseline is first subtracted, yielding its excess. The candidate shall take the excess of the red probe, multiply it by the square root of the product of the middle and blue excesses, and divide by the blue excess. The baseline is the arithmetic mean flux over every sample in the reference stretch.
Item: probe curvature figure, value 0.25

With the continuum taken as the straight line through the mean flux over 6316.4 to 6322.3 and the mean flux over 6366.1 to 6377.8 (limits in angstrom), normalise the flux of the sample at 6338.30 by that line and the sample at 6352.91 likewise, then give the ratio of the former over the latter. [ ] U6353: 0.957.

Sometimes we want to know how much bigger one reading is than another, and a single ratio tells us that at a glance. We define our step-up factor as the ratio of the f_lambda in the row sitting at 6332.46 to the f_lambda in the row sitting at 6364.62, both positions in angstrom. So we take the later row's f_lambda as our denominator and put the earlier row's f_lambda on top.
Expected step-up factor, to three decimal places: 1.059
